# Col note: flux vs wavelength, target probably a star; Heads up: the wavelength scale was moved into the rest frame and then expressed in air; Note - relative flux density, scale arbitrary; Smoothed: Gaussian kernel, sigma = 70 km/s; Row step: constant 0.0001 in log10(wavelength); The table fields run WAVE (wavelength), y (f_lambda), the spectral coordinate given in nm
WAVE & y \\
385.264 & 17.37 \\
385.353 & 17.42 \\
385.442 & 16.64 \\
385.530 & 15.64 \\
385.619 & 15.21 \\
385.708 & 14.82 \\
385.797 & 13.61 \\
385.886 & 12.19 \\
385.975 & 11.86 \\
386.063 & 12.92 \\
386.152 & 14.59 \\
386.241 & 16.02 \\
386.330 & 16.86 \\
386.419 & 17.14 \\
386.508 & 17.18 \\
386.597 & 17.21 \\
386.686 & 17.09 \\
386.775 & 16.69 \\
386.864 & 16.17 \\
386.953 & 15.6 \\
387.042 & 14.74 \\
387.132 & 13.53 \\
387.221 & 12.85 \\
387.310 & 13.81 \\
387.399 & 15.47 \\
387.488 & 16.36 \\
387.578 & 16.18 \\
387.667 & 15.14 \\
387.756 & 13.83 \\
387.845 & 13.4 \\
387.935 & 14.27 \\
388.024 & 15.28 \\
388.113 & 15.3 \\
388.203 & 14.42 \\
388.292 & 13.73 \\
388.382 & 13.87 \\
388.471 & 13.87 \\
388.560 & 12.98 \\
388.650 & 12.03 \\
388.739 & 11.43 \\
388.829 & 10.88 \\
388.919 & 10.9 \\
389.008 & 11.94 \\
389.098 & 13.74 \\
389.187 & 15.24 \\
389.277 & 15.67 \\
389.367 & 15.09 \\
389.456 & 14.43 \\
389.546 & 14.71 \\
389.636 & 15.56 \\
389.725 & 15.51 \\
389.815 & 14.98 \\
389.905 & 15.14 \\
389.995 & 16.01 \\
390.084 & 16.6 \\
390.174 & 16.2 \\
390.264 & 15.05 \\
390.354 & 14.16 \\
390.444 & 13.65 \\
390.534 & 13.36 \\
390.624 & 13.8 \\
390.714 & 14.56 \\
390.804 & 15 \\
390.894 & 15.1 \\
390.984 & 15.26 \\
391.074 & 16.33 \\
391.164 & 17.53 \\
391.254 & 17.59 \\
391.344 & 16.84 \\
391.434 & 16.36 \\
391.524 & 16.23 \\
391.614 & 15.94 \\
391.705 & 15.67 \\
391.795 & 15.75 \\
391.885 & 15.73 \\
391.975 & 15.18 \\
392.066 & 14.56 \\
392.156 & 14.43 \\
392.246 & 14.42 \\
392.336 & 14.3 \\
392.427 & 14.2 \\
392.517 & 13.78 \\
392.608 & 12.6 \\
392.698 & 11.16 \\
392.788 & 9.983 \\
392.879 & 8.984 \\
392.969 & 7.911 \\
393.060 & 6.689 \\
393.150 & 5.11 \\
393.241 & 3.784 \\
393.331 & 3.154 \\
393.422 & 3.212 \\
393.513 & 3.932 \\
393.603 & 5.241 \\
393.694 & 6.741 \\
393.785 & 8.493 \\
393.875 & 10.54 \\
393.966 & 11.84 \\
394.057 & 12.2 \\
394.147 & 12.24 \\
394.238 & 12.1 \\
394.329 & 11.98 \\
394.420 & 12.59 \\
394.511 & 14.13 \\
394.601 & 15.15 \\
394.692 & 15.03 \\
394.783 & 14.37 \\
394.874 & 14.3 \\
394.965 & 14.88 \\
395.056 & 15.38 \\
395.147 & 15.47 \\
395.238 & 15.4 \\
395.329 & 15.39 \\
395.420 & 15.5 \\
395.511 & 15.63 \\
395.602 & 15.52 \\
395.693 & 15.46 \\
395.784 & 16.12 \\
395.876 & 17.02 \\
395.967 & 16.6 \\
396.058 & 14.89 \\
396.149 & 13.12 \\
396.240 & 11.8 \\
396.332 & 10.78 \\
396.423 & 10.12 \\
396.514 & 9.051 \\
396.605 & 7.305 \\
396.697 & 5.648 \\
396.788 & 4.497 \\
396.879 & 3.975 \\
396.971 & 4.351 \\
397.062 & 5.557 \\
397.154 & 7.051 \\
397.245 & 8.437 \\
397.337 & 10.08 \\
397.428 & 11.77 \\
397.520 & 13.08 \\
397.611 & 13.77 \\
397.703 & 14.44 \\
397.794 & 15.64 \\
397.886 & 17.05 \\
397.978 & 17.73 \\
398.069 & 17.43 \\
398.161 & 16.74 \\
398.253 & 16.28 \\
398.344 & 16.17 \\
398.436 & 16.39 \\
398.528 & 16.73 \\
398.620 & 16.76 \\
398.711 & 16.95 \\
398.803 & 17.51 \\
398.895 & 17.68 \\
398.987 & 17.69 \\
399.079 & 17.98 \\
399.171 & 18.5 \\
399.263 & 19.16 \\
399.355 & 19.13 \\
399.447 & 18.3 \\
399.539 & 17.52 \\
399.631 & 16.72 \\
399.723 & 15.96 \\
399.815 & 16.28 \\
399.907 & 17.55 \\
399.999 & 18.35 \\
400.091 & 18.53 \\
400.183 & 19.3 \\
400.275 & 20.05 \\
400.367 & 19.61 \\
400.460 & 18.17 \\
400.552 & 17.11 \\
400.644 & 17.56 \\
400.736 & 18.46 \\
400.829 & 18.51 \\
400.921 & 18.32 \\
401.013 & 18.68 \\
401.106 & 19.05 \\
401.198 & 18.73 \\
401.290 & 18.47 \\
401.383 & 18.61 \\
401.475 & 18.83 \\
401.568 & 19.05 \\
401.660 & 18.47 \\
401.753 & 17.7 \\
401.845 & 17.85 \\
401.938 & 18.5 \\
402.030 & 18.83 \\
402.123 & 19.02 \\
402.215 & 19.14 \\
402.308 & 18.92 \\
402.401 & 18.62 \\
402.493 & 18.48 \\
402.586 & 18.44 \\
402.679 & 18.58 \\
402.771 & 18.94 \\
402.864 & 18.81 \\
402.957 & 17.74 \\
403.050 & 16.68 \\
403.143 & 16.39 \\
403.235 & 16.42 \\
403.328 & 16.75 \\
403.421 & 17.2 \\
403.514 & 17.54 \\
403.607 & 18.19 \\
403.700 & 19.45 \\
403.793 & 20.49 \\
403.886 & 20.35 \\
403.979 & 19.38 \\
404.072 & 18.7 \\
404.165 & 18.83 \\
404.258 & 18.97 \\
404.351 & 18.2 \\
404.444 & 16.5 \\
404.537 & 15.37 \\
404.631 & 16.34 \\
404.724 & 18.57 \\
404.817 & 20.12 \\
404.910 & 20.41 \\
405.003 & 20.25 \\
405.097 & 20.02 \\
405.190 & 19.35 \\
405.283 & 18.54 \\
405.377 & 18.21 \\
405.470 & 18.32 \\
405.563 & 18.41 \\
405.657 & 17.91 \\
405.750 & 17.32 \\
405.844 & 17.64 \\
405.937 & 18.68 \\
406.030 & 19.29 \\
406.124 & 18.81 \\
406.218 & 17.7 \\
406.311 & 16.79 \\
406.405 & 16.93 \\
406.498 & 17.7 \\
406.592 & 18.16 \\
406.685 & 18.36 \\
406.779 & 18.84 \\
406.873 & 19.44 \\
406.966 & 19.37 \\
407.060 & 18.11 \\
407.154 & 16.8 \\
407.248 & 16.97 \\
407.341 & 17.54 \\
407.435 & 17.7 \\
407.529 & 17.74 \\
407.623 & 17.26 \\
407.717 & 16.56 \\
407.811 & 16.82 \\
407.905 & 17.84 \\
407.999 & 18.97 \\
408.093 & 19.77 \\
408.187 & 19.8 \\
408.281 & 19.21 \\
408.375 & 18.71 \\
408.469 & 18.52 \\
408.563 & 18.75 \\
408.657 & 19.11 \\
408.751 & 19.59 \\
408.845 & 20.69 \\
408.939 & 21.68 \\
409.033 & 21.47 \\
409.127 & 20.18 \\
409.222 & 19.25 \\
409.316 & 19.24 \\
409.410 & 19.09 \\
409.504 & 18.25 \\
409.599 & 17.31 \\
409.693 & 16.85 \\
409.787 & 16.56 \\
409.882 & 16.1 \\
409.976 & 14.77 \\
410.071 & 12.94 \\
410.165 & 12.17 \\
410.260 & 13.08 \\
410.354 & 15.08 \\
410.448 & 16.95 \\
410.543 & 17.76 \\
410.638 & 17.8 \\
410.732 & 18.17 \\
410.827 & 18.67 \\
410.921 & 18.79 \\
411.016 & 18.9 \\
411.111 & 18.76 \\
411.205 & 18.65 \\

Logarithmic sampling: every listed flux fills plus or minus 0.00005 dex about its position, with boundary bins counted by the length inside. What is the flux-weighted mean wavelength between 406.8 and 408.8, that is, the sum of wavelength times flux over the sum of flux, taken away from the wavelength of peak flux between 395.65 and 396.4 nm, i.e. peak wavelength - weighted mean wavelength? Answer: -11.95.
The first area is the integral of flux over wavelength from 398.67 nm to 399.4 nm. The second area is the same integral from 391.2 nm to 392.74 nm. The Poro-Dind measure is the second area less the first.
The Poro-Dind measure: 10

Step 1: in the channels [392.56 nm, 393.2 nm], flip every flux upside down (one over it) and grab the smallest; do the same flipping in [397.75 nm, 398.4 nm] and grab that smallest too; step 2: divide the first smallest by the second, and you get 1.41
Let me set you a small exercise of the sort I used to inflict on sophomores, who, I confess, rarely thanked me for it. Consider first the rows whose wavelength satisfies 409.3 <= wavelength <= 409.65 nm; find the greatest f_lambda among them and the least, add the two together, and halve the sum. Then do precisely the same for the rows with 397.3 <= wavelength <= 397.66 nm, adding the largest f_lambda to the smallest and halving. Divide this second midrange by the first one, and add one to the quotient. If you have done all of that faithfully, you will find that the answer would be 1.65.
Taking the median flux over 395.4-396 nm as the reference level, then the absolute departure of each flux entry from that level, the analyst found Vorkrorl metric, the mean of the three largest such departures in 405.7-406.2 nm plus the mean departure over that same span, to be 6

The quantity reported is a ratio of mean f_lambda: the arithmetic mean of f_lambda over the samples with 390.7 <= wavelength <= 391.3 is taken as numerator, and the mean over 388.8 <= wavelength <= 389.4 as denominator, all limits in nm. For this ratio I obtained 1.2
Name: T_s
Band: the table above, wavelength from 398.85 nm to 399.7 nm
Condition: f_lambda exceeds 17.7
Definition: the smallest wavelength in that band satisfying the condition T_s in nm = 399.079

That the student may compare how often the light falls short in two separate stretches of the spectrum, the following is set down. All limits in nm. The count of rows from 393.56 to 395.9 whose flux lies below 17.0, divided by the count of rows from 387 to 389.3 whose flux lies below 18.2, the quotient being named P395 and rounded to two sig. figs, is 0.96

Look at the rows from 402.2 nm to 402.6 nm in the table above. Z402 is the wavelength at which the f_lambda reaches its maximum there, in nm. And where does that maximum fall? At 402.215 nm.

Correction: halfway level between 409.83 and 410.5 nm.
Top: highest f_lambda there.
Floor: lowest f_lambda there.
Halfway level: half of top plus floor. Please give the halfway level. 14.6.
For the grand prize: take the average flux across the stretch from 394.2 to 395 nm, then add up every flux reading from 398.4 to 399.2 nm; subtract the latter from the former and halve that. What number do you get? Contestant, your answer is -71.2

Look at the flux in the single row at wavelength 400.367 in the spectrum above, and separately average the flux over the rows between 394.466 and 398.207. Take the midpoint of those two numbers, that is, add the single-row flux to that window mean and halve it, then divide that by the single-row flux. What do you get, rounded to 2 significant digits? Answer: 0.83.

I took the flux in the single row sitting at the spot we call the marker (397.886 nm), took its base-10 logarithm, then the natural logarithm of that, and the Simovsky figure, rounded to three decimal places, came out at 0.208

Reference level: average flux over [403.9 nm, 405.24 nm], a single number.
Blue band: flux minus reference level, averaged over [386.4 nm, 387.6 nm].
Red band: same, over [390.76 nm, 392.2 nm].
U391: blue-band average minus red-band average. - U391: 0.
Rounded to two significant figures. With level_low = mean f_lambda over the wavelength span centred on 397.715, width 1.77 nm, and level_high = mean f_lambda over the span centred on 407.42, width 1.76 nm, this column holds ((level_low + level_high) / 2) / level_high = 0.85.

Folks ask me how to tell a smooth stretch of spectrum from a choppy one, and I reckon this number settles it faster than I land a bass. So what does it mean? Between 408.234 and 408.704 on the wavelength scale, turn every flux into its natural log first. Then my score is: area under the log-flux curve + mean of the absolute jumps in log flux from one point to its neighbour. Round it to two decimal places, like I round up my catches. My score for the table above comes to 1.40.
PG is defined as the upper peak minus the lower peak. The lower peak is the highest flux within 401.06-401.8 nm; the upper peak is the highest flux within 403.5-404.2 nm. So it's 1.4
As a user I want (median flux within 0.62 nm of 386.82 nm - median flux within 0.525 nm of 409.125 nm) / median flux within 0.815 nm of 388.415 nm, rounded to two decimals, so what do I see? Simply -0.23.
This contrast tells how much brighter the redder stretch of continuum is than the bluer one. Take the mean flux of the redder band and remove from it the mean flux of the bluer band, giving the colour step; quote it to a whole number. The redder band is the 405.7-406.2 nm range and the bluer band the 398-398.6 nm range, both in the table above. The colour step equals 2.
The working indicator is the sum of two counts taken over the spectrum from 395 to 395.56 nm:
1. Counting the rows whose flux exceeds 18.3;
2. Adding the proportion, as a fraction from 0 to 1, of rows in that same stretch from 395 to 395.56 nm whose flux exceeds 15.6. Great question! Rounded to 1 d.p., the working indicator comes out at 0.2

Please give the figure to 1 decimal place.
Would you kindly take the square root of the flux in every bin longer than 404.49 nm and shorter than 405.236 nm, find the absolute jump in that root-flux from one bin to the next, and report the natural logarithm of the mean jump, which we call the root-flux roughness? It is -2.3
